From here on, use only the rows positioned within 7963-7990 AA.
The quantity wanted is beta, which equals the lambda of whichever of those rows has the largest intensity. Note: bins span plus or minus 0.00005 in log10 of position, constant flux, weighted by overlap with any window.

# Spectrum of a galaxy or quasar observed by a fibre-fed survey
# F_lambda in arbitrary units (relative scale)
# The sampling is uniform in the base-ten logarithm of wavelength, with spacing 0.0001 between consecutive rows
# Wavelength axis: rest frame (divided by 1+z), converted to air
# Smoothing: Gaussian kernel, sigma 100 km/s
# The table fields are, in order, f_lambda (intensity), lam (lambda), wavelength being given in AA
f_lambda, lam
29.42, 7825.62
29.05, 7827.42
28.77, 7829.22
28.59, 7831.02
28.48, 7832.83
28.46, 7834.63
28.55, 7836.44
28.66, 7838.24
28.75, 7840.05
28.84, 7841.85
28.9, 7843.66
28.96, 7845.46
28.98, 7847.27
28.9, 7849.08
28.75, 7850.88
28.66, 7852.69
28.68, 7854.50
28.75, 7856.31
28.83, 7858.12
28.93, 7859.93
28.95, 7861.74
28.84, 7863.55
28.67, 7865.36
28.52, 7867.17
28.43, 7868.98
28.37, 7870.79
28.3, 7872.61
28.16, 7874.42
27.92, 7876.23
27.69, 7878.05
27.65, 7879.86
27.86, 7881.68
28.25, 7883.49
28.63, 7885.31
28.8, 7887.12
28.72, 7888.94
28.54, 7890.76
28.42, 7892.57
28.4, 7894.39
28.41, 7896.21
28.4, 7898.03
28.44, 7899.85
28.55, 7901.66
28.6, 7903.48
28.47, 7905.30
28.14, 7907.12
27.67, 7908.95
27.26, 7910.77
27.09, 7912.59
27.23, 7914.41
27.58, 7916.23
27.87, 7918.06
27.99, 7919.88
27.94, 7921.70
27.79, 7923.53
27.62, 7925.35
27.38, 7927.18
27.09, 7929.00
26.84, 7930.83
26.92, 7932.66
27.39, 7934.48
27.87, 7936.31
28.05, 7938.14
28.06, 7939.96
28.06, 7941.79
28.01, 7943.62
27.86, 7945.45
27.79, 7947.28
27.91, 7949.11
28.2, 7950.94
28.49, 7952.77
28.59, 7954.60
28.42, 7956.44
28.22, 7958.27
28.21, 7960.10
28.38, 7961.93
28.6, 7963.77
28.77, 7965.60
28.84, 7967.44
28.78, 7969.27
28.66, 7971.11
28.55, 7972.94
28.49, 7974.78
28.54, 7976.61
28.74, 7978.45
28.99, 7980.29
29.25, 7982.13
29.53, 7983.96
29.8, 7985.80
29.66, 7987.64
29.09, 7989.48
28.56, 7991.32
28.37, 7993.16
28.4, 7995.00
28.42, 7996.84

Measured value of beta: 7985.80 AA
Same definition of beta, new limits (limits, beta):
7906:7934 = 7907.12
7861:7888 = 7861.74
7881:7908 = 7887.12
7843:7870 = 7847.27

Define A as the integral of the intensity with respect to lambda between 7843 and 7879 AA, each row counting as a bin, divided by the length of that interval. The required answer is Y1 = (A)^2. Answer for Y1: 819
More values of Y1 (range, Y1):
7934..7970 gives 797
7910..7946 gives 762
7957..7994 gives 830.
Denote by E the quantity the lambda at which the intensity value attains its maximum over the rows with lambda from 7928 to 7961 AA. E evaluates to 7954.60 AA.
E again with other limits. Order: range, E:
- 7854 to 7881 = 7861.74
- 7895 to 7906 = 7903.48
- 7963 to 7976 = 7967.44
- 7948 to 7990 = 7985.80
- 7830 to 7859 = 7847.27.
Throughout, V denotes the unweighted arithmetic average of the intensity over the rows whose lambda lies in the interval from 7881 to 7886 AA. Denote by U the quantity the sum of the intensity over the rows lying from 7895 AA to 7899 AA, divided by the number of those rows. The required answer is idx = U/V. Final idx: 1.01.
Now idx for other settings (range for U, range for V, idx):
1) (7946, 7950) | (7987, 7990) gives 0.95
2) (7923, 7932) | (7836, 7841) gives 0.95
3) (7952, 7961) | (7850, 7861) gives 0.99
